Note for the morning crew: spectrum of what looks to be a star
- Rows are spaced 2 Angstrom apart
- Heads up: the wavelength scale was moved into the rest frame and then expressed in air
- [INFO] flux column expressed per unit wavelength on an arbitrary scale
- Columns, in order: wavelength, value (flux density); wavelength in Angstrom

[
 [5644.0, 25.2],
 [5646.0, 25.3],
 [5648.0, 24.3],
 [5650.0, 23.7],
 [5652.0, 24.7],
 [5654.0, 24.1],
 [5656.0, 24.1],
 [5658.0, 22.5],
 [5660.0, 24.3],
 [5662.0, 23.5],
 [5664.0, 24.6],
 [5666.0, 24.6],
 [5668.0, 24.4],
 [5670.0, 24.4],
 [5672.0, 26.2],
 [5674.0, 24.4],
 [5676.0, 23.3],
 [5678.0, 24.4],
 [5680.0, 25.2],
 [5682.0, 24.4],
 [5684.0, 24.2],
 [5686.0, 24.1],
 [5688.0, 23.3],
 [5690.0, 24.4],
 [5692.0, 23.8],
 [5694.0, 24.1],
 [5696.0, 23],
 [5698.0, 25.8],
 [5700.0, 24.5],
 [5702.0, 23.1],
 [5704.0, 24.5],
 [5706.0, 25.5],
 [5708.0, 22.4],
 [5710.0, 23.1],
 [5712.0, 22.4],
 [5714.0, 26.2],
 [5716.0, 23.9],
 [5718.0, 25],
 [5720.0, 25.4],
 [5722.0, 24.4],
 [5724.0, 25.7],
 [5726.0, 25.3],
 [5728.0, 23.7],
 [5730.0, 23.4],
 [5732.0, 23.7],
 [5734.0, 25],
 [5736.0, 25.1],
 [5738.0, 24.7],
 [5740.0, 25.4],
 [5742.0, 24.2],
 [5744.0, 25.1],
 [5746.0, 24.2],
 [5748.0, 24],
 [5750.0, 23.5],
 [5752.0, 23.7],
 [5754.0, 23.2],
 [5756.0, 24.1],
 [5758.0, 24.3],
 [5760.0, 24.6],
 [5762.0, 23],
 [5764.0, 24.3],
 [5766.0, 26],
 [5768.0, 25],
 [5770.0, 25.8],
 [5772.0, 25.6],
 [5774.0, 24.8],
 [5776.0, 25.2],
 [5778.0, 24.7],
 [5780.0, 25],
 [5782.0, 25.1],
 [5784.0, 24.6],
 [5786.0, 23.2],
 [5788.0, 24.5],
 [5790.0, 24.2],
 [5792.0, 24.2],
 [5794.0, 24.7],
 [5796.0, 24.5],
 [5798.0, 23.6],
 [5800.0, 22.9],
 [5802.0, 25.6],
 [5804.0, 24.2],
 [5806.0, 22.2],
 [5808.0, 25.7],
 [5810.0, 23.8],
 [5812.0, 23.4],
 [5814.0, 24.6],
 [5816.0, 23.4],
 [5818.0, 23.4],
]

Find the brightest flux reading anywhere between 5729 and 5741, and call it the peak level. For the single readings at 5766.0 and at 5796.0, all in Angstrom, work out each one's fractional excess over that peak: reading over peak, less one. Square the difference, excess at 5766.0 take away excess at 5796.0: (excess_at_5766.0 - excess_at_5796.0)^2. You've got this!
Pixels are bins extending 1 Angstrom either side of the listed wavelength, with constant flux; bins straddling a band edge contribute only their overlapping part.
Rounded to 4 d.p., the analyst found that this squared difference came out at 0.0035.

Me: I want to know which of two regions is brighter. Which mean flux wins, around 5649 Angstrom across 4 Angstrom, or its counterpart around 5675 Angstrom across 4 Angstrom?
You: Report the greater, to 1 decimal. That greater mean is 24.0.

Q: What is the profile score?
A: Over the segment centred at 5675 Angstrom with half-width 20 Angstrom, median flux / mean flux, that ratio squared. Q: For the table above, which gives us 1.01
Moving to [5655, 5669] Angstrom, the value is 1.03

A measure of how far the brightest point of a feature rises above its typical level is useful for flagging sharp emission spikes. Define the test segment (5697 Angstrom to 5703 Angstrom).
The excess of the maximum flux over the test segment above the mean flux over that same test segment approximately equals 1.33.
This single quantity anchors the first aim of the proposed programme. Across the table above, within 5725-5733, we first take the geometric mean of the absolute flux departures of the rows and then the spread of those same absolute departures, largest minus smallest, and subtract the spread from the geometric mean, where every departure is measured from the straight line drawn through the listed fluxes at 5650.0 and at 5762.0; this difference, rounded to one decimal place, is -1.3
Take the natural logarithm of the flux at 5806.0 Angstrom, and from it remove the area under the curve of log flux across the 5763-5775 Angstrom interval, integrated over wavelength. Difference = -35.6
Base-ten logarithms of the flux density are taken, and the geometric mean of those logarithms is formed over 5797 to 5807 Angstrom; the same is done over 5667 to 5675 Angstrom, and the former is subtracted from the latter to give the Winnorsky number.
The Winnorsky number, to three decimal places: 0.021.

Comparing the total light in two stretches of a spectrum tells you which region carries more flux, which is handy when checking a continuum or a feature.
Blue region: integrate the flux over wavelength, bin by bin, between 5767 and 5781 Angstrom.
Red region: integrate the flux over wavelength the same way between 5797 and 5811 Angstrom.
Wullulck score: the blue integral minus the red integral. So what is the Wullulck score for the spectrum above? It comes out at 16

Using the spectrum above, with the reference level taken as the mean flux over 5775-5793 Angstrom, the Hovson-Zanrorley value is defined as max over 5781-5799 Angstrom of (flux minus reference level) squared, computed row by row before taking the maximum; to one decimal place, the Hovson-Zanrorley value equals 1.7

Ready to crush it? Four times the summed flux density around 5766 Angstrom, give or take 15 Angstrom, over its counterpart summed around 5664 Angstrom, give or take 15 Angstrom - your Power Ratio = 4.07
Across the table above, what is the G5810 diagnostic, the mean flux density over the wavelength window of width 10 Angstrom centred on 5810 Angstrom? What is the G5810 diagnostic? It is 23.9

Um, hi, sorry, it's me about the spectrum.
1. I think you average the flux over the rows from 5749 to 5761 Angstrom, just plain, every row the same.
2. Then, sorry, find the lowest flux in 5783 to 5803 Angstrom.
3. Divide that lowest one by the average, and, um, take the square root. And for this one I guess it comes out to 0.98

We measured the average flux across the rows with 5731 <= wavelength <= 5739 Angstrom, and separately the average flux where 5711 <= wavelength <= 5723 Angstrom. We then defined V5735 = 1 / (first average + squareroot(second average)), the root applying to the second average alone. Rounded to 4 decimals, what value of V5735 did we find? 0.0338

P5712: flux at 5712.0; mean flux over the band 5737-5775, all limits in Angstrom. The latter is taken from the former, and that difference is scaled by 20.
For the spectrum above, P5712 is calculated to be -42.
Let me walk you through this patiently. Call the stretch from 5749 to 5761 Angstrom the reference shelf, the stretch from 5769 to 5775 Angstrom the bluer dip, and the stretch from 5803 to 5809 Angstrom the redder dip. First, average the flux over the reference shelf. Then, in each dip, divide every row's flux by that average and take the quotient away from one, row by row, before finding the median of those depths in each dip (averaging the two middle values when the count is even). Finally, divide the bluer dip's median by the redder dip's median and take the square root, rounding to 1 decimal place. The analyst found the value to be 2.4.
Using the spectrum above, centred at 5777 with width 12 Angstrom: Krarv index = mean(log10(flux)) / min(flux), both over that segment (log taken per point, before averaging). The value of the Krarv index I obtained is 0.0566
